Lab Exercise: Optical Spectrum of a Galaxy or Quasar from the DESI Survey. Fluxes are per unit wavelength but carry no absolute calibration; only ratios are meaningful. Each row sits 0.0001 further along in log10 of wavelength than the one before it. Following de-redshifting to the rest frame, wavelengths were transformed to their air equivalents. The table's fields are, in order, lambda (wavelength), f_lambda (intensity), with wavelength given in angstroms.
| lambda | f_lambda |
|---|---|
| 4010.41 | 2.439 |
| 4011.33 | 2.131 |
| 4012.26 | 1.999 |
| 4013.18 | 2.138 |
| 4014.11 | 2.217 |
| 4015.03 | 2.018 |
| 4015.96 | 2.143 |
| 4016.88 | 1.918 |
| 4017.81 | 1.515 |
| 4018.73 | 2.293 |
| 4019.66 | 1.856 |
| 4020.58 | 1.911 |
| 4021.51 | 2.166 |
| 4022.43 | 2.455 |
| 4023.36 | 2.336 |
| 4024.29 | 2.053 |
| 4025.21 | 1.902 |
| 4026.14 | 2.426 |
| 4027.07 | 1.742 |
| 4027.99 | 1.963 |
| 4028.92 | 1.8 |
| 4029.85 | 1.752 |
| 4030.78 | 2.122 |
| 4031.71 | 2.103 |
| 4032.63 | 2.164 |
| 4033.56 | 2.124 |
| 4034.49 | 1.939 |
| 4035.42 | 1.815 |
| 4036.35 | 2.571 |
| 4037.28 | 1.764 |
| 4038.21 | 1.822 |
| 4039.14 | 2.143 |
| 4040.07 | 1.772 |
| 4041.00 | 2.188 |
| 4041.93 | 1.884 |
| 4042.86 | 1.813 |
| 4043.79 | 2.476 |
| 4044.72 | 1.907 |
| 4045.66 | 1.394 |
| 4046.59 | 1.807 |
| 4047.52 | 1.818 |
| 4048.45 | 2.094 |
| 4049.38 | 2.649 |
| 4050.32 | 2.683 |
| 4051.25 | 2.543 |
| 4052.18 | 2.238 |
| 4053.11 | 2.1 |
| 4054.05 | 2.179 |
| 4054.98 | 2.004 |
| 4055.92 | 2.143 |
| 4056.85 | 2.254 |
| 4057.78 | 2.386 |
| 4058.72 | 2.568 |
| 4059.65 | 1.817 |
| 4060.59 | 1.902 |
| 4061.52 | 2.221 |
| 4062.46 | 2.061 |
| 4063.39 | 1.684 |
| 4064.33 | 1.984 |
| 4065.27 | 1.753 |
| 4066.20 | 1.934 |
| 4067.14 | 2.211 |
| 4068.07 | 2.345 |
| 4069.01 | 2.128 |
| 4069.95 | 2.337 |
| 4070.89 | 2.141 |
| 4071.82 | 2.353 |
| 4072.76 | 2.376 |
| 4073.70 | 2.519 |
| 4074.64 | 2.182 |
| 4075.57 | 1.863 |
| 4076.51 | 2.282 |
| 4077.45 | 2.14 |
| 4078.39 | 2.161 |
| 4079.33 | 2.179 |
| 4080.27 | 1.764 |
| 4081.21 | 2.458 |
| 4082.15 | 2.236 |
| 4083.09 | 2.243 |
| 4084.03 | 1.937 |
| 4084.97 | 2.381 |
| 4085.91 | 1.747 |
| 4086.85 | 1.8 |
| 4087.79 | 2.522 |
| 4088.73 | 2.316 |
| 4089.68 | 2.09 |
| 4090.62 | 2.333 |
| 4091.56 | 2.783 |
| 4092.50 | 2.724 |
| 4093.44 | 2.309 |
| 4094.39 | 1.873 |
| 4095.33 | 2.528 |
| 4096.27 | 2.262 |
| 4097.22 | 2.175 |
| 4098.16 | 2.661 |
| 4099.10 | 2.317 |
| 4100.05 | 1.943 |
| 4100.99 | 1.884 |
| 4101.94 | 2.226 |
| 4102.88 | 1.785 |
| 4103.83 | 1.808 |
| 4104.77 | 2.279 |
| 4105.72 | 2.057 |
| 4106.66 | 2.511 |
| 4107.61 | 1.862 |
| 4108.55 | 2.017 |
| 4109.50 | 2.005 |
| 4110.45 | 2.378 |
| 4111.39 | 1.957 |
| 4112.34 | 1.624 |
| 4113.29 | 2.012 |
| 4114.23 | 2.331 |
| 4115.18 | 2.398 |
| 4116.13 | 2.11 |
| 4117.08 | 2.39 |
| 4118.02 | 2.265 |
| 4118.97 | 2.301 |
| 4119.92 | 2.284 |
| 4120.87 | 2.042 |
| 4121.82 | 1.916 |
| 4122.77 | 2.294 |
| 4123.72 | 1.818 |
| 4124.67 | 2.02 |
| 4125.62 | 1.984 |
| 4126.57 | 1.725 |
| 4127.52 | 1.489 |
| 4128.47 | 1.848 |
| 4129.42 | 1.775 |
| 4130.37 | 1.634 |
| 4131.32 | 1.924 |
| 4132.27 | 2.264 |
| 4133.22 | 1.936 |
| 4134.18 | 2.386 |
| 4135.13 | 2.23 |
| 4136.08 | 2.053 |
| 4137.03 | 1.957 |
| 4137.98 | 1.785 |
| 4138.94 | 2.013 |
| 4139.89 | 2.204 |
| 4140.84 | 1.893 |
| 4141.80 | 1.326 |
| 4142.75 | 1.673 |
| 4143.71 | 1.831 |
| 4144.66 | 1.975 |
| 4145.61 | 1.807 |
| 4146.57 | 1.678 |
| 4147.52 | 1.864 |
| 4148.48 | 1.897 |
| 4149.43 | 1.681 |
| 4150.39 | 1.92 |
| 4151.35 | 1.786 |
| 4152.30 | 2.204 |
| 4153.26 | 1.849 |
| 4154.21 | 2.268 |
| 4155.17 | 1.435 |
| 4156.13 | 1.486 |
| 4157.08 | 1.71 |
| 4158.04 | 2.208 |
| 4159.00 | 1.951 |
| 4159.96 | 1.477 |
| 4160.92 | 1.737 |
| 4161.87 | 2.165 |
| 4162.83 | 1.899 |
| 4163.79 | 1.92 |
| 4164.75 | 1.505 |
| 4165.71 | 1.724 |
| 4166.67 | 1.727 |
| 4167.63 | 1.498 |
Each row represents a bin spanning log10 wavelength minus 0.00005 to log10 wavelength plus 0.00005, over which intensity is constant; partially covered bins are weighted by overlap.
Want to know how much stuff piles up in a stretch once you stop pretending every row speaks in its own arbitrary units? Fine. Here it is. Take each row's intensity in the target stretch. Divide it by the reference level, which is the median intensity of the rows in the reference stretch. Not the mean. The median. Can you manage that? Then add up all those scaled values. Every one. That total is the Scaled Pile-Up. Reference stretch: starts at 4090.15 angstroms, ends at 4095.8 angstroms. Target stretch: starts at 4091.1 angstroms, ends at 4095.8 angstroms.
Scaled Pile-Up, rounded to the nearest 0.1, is 5.0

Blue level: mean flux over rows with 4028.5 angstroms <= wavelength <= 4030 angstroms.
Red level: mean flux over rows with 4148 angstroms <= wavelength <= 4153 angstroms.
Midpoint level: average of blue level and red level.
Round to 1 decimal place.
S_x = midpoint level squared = 3.4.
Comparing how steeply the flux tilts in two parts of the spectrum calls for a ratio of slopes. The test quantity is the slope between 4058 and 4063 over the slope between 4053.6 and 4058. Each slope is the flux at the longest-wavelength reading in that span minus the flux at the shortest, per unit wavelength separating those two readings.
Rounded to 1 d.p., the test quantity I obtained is -2.4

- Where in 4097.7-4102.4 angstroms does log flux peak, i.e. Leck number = 4098.16 angstroms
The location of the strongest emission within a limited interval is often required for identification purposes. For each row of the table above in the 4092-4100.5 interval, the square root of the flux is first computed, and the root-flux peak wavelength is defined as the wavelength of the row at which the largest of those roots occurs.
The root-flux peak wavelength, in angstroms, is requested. 4092.50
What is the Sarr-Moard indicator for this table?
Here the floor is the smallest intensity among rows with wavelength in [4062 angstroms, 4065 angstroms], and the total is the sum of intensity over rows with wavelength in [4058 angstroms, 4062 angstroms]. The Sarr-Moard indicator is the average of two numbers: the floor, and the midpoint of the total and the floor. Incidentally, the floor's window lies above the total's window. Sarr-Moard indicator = 3.4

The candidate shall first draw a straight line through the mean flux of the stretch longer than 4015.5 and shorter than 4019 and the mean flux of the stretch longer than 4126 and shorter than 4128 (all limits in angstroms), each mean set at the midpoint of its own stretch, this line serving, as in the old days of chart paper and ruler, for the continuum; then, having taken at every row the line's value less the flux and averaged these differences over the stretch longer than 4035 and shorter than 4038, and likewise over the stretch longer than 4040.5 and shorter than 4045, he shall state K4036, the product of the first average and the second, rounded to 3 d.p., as 0.025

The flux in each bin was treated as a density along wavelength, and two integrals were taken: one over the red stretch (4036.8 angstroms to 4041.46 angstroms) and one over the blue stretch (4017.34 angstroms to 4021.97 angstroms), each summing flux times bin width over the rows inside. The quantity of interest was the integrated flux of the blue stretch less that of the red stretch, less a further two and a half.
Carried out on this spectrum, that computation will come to -2.5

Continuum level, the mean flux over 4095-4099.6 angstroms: 2.4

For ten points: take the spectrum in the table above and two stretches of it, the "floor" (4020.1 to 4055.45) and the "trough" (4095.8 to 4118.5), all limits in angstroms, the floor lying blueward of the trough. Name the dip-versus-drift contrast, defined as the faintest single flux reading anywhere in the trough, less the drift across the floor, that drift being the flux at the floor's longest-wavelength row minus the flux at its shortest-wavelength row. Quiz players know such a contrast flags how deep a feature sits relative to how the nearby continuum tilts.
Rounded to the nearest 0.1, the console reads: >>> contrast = 1.5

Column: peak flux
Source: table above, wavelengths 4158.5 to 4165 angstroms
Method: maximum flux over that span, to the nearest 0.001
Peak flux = 2.165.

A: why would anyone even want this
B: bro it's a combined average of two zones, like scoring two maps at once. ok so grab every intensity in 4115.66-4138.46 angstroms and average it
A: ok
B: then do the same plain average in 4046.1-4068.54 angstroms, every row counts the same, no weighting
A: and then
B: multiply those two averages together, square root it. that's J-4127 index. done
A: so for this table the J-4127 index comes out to 2.08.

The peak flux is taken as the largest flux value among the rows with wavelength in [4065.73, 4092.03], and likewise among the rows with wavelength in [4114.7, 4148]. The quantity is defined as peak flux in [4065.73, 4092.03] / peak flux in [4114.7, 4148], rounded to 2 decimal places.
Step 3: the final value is 1.16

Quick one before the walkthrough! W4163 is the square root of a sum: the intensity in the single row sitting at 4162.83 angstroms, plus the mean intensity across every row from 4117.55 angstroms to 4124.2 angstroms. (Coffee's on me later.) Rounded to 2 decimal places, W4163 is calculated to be 2.01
